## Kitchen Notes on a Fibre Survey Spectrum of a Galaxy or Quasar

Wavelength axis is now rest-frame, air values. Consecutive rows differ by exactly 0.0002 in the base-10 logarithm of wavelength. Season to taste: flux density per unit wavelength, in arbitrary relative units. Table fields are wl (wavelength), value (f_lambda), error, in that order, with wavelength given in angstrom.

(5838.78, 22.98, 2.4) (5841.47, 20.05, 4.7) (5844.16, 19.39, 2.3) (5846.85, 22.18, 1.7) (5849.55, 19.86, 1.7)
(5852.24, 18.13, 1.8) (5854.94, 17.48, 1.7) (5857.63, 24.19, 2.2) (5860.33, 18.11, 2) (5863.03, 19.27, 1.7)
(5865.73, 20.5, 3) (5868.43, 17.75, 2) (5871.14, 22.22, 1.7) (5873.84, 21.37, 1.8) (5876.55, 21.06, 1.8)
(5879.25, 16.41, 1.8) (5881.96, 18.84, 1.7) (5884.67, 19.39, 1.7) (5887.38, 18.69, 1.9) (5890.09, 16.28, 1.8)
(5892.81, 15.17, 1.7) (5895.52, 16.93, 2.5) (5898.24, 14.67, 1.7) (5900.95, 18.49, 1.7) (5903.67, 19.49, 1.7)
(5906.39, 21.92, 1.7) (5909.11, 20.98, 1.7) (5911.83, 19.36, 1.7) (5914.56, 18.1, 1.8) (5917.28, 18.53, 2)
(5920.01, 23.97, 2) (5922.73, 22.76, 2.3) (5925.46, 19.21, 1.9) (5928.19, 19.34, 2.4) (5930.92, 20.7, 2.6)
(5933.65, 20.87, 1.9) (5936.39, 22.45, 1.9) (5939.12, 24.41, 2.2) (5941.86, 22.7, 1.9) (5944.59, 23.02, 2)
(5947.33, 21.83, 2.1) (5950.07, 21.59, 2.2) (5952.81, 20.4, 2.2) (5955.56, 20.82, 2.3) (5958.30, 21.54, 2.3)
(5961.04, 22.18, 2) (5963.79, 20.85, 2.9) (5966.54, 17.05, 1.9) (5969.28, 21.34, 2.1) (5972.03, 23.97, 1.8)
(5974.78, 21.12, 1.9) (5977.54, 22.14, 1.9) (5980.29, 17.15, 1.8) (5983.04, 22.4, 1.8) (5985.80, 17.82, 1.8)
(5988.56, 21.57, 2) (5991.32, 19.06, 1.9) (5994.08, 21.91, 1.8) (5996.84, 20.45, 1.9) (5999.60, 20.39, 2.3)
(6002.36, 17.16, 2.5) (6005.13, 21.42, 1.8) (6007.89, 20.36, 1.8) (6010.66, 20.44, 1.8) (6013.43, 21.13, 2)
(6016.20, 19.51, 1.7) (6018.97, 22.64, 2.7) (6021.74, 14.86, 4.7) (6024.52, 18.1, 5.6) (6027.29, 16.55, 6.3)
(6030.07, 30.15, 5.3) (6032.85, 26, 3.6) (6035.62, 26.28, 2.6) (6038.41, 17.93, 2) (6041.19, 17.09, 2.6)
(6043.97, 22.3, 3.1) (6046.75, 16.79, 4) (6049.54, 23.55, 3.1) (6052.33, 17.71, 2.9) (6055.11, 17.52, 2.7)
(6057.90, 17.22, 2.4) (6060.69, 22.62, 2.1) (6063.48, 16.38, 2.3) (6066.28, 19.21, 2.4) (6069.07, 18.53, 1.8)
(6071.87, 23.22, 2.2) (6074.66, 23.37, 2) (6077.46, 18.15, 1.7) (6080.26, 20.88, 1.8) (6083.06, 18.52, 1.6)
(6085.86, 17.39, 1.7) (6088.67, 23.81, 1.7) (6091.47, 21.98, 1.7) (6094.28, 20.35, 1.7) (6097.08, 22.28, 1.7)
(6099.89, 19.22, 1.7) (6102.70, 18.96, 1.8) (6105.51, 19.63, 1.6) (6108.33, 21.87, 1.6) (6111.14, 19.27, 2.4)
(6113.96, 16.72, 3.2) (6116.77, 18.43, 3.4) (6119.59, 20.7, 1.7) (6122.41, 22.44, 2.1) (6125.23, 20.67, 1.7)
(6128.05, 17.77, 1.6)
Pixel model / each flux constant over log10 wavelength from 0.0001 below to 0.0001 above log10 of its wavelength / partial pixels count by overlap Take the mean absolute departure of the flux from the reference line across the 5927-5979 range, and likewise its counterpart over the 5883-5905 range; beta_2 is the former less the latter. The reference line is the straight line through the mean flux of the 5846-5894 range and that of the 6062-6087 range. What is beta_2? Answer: 0.4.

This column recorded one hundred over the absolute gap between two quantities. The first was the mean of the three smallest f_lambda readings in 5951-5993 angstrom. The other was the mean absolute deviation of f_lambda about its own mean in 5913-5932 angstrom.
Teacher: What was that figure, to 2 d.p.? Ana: 6.44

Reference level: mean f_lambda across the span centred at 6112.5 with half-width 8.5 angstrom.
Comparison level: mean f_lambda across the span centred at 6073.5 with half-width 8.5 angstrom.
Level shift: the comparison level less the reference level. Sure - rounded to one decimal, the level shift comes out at 1.1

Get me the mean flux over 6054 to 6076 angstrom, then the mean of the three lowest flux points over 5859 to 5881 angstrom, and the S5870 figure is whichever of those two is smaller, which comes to 17.4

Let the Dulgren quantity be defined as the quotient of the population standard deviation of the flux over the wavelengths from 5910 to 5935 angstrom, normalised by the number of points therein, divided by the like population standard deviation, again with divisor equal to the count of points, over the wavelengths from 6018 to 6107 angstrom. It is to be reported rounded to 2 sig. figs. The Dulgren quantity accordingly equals 0.55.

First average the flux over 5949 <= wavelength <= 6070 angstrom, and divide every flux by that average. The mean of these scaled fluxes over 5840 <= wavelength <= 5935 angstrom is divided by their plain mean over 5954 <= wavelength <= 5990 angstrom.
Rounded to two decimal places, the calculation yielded 0.94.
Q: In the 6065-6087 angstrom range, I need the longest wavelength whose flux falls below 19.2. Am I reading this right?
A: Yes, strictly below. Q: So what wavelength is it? 6085.86 angstrom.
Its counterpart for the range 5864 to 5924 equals 5917.28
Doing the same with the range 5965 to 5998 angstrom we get 5991.32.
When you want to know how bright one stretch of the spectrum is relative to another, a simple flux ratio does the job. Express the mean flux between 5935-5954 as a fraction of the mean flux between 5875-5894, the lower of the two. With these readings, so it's 1.24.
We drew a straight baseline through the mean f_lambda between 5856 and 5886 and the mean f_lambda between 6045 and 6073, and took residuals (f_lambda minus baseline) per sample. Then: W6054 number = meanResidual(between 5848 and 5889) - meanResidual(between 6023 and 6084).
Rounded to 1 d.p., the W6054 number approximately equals -1.4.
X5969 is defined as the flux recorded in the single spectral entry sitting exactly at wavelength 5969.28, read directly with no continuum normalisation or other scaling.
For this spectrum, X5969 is 21.34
